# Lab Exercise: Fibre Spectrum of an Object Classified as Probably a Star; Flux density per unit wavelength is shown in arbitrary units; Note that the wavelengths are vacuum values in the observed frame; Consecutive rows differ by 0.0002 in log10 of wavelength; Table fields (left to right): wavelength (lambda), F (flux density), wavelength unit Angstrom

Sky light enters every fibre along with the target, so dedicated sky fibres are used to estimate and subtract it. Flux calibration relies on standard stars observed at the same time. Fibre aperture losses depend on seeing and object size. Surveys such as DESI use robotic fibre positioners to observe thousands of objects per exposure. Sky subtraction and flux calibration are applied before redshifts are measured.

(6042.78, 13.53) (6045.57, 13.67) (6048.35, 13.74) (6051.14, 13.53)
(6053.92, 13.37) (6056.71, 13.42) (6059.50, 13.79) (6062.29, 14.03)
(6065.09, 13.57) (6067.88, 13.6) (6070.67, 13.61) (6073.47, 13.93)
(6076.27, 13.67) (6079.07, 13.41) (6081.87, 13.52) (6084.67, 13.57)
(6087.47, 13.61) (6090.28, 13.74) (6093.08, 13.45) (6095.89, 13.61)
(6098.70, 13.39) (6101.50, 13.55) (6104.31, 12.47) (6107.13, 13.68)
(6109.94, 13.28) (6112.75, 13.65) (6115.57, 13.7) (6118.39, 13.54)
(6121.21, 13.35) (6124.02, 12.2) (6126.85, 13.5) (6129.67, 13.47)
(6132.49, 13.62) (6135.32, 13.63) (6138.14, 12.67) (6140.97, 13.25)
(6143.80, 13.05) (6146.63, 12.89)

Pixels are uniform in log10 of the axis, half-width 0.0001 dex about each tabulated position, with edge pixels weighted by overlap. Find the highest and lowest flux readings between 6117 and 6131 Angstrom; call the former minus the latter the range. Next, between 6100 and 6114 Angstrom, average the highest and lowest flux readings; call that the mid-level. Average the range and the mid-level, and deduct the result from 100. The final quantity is 92.79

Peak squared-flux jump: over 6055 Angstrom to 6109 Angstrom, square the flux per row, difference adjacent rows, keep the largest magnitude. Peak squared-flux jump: 31.6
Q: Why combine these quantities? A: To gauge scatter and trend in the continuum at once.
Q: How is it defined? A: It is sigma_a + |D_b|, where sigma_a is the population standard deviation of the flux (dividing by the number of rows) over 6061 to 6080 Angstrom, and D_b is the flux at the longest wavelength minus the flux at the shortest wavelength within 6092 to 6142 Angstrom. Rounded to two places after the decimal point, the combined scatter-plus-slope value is 0.40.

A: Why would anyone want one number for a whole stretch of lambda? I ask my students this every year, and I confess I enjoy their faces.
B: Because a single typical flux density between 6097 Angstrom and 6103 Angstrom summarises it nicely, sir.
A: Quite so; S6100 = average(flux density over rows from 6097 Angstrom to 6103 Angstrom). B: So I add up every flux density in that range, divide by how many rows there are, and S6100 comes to 13.5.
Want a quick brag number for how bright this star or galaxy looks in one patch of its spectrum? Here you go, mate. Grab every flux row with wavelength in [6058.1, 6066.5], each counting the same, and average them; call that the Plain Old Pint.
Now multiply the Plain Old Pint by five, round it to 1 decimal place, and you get 69.0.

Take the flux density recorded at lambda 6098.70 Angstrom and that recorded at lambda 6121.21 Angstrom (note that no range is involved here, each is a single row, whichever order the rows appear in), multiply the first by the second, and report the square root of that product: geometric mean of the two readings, 13.4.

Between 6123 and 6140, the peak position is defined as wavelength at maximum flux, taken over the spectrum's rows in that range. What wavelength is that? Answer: 6135.32 Angstrom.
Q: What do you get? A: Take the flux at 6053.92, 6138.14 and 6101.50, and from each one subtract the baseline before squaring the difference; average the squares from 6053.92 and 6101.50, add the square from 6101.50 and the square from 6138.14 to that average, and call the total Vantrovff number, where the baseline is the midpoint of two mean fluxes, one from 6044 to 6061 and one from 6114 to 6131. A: 0.6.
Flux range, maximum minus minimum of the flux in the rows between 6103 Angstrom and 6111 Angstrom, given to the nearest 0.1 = 1.2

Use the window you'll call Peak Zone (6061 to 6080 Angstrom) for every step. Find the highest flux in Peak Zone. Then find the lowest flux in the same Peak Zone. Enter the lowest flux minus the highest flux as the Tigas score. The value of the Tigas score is -0.6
